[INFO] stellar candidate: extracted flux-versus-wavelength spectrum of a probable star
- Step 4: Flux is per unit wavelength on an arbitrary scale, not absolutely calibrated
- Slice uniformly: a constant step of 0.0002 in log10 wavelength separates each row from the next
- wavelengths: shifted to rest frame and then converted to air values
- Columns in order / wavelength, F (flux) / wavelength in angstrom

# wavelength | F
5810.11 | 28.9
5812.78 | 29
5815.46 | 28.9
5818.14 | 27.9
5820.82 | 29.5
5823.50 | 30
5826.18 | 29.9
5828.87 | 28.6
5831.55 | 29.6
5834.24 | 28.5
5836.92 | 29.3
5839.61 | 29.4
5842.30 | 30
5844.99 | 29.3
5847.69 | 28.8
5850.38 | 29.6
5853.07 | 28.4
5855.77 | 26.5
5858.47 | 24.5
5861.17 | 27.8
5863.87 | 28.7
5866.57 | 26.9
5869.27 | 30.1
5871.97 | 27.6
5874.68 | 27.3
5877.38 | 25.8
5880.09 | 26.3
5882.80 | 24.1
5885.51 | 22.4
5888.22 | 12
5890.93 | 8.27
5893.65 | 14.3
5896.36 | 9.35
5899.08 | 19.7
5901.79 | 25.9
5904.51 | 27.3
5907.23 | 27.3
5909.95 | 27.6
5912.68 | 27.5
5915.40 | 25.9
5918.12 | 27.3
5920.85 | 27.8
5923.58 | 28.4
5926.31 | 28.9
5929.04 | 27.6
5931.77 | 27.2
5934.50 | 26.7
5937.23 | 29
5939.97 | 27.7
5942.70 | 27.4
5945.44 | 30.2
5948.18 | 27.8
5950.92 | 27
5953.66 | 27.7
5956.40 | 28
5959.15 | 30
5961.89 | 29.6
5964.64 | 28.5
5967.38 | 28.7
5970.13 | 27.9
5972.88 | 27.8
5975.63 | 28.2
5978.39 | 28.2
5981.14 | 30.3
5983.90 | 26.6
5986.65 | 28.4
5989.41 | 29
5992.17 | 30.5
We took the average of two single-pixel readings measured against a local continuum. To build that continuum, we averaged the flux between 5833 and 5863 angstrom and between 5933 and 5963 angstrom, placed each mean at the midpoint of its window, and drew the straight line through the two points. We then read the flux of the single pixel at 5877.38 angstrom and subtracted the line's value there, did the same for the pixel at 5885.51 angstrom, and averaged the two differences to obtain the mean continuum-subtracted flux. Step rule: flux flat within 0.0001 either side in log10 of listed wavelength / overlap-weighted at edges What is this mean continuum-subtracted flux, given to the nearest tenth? -4.2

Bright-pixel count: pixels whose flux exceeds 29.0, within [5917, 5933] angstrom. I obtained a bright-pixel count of 0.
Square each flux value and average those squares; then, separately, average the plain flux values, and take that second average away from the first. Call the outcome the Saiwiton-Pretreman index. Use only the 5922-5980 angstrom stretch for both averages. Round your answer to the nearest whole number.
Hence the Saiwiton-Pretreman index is 769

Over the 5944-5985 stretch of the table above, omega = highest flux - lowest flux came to 3.7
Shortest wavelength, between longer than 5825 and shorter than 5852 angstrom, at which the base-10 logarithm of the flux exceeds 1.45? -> 5826.18 angstrom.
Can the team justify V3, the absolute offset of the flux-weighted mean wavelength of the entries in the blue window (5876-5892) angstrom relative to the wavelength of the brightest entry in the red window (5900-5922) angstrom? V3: 38.2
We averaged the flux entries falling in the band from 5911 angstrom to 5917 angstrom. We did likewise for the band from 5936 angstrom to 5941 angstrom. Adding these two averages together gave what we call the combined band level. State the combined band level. 55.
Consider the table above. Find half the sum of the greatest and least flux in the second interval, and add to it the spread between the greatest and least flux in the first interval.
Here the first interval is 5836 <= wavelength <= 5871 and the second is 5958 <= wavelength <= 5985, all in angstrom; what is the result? 34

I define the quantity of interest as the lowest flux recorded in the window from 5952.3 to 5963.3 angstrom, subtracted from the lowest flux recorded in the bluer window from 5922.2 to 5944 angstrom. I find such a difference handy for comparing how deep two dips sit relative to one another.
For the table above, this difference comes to -1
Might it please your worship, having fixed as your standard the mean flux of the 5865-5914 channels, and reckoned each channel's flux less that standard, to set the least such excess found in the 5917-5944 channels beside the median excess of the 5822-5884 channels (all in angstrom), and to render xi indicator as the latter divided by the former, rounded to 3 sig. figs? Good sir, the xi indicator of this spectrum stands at 1.48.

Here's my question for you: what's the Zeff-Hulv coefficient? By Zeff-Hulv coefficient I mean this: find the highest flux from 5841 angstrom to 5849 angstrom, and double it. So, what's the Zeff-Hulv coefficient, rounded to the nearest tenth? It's 60.0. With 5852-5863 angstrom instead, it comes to 56.8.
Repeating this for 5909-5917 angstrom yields 55.2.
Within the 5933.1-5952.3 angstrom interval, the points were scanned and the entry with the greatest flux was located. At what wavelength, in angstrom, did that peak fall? 5945.44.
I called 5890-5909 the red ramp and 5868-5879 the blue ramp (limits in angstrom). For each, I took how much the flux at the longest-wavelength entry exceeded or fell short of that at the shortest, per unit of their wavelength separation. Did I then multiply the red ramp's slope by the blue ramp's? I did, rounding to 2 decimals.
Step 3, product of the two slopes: -0.62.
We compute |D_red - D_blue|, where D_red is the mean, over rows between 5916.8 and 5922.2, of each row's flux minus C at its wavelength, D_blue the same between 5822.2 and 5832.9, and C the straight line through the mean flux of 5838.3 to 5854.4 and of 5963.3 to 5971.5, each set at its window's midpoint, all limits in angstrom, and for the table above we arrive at 1.3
